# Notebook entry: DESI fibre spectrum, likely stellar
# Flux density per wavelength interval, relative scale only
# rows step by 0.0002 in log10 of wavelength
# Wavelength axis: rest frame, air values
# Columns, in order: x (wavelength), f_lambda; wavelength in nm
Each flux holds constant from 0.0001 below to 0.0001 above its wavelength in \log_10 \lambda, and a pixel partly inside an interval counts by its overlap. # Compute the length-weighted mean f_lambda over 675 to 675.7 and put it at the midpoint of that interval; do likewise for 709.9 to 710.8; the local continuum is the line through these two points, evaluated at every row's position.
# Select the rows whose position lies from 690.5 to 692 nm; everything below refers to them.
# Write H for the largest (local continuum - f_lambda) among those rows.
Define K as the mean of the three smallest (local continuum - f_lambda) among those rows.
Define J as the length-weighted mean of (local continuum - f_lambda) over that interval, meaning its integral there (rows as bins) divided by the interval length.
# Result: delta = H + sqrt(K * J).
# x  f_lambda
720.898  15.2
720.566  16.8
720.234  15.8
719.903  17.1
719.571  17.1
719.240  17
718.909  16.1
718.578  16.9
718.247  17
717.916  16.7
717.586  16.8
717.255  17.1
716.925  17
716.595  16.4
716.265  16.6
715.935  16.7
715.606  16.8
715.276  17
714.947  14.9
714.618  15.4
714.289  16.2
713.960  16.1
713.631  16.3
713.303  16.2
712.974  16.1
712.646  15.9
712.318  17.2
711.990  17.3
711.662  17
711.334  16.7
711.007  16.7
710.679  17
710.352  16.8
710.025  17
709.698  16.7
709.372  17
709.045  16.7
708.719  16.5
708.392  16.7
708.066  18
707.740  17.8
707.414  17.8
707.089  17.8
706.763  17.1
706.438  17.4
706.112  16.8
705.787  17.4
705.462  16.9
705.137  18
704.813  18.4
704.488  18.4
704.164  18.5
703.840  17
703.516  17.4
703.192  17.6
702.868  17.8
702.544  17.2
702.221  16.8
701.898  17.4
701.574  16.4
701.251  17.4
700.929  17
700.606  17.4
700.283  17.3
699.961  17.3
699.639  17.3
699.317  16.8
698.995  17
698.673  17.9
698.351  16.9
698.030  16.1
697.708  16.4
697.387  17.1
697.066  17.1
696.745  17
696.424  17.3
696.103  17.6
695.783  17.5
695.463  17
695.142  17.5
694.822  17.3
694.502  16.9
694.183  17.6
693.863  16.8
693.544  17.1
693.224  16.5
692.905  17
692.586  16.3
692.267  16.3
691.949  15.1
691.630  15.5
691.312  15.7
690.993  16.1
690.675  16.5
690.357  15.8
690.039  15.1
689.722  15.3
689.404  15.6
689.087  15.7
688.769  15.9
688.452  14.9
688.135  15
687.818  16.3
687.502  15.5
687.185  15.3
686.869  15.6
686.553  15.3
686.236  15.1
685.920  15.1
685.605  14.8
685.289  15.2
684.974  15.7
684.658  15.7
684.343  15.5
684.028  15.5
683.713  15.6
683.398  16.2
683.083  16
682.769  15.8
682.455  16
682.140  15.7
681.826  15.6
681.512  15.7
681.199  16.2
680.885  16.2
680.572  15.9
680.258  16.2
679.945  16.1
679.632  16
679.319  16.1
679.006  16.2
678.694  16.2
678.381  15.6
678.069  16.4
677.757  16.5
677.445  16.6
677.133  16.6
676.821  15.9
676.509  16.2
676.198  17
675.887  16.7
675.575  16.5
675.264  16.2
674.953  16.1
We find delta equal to 2.1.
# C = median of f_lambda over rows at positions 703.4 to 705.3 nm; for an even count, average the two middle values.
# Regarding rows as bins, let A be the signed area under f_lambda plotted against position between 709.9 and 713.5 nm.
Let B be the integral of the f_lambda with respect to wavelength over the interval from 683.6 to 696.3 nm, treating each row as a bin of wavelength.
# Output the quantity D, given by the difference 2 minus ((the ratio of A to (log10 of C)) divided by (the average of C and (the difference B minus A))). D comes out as 1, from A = 60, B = 203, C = 18.2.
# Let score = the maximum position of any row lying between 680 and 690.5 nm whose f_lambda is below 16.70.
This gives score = 690.357 nm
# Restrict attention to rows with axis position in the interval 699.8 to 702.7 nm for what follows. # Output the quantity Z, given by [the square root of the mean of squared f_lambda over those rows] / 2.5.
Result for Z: 6.9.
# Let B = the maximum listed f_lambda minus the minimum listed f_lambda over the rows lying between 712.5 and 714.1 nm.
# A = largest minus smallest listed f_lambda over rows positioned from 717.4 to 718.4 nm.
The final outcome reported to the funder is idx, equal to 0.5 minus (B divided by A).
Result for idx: -0.8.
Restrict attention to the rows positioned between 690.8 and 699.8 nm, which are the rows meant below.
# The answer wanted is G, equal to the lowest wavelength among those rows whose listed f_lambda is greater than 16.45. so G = 692.905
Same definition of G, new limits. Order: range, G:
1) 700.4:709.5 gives 700.606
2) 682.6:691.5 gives 690.675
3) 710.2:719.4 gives 710.352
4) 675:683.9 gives 675.575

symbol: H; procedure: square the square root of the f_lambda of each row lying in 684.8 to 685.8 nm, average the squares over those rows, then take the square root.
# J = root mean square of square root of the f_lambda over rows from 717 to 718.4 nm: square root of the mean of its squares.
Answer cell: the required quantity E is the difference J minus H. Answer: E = 0.21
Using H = 3.90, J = 4.111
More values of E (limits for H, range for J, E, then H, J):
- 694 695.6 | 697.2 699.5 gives -0.05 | 4.15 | 4.109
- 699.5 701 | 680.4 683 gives -0.17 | 4.15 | 3.986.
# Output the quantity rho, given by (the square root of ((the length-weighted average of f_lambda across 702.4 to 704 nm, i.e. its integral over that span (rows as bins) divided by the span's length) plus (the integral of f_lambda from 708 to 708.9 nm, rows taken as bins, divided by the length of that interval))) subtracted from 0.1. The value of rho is -5.76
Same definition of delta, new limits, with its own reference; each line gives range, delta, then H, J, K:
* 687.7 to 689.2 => 2.4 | 1.6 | 1.00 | 0.6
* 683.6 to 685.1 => 1.8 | 1.0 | 0.87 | 0.8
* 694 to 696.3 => 0.5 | -0.3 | -0.68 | -0.9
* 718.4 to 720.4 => 1.4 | 1.3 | 0.43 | 0.0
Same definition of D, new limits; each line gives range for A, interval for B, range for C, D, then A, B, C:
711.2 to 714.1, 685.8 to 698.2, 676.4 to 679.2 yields 2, 48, 201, 16.2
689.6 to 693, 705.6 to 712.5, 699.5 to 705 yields 1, 54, 118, 17.4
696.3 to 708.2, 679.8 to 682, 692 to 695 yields 4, 206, 35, 16.9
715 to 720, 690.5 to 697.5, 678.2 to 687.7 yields -1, 84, 117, 15.7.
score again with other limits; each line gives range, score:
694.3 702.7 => 701.574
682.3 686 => 685.920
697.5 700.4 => 698.030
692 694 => 693.224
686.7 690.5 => 690.357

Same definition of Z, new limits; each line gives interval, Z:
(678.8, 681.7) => 6.4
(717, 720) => 6.7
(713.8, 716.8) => 6.5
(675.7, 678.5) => 6.6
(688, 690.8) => 6.2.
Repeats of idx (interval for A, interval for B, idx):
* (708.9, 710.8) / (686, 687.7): -1.2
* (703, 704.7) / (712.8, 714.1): 0.4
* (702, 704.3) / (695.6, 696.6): 0.3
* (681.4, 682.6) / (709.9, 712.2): -1.0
